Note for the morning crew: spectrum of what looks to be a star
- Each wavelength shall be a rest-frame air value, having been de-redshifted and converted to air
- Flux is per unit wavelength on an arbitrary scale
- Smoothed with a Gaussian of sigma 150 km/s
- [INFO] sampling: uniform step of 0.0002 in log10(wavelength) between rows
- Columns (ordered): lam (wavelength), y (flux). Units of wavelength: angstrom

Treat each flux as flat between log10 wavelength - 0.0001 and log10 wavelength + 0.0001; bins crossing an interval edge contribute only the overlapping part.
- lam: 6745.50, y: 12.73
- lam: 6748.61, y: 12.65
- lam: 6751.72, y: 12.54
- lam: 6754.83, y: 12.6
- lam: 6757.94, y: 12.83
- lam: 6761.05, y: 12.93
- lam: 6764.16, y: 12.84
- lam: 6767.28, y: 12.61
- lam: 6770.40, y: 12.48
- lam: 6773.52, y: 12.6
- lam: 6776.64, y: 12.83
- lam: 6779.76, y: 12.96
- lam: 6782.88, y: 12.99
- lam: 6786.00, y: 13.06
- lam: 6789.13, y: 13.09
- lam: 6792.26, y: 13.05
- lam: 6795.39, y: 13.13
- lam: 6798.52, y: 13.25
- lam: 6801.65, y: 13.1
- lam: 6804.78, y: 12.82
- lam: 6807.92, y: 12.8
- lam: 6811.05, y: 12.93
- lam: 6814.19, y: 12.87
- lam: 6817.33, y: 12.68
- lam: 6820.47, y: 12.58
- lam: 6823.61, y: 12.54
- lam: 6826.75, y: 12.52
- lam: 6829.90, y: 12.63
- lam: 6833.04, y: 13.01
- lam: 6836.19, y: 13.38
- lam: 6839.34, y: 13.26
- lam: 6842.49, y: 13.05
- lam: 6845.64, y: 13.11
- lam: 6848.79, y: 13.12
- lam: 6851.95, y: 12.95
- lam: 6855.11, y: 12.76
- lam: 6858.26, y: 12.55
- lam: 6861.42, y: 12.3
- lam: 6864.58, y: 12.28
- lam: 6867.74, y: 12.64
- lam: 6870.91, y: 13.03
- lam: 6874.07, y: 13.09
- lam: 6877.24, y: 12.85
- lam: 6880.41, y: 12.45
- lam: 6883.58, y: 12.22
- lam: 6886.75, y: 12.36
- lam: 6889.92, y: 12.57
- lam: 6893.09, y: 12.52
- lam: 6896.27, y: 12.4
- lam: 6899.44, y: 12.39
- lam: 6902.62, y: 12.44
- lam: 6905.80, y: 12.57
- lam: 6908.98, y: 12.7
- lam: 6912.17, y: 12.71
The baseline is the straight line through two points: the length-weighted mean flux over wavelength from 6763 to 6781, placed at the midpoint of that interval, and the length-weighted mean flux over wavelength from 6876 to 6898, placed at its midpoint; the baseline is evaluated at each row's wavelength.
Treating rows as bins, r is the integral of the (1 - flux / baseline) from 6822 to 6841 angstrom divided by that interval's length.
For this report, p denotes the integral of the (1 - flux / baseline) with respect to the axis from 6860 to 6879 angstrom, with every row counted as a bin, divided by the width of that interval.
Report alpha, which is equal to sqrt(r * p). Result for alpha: 0.0189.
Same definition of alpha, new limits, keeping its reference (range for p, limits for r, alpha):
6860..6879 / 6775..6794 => 0.0192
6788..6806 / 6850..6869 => 0.0122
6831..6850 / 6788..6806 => 0.0388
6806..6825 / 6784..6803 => 0.0179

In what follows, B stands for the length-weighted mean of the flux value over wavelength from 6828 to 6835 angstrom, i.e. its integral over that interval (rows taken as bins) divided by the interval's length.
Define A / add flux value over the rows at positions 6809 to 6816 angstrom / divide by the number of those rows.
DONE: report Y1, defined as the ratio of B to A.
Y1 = 0.99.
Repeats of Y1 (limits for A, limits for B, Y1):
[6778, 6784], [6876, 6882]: 0.97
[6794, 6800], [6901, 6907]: 0.95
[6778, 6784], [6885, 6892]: 0.96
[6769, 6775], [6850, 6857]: 1.02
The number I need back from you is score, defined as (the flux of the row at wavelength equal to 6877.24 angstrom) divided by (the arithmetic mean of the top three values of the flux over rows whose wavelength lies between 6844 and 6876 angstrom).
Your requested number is 0.98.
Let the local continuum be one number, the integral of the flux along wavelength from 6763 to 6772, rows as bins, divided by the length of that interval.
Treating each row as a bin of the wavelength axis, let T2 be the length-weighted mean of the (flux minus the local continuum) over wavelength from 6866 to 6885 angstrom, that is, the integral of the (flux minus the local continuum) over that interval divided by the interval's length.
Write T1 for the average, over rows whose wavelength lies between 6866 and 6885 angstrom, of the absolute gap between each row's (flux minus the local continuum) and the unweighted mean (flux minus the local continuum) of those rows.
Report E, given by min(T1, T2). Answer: 0.09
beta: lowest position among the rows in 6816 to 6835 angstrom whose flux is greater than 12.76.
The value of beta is 6833.04 angstrom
